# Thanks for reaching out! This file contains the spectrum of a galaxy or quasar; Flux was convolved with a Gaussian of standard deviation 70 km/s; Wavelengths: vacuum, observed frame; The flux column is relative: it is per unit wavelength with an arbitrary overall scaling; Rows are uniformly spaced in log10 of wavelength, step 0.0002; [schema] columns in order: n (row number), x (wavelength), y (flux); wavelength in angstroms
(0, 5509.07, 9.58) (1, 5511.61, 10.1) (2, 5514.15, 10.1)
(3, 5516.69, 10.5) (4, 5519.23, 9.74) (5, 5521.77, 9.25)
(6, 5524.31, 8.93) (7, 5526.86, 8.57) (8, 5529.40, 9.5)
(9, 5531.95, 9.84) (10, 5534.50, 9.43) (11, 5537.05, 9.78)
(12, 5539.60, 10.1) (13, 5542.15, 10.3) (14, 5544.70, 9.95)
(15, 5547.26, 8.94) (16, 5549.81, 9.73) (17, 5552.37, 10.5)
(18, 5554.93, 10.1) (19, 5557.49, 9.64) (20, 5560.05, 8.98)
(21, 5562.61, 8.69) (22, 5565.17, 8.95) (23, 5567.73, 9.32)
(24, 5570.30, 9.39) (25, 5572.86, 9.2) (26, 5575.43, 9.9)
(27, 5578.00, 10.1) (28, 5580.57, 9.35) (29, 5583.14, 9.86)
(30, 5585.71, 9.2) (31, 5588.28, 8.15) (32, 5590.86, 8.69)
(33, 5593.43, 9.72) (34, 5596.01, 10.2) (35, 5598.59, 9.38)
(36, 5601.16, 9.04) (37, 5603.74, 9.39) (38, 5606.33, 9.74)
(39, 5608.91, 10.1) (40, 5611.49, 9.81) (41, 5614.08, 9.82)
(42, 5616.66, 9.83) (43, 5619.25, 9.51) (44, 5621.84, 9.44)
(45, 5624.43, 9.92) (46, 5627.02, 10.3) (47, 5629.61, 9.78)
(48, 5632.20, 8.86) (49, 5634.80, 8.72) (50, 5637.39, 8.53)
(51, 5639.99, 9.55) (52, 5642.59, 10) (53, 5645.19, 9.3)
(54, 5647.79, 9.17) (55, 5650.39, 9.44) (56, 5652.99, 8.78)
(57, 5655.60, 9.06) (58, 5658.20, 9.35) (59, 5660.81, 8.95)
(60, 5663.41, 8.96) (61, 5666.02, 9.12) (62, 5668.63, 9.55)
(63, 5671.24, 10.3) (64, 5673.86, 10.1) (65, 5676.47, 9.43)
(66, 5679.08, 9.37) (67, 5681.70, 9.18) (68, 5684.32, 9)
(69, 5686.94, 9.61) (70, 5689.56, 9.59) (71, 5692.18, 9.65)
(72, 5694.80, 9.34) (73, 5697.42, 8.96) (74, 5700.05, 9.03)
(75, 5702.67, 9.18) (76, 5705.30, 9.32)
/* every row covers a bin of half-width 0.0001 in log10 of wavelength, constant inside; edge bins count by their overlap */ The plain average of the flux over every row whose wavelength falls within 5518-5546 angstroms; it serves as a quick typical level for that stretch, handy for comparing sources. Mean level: 9.58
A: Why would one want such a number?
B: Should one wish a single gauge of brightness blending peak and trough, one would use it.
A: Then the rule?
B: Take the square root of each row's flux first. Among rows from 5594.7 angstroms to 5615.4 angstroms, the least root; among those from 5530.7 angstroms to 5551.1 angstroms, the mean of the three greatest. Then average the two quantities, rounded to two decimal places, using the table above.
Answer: 3.09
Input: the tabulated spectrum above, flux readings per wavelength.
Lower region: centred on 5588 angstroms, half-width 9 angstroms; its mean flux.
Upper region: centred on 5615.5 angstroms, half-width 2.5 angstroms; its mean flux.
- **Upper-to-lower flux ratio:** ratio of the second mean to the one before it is 1.06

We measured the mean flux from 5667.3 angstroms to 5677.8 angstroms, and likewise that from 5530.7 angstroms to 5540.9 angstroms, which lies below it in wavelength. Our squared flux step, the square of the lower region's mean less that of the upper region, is 0.00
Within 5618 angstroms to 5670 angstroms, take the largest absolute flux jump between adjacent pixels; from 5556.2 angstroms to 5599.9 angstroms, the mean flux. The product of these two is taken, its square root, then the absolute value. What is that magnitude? 3.09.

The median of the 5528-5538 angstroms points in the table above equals 9.64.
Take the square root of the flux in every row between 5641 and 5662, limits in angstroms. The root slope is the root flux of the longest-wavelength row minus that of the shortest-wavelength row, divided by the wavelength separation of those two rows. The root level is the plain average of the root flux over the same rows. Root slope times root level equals -0.03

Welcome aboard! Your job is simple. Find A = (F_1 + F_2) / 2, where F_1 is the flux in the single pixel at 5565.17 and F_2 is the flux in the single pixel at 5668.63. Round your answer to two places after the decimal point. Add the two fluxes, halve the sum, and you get 9.25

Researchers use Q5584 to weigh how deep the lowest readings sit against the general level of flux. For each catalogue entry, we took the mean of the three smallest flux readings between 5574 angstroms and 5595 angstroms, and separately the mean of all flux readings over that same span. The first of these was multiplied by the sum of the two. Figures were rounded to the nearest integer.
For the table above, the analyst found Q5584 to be 157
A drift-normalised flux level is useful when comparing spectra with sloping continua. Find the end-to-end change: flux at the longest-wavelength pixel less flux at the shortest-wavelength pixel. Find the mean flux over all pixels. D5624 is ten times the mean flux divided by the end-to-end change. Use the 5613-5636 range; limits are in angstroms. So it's -87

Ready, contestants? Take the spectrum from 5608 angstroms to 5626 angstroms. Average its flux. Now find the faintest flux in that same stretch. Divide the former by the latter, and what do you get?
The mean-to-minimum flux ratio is 1.04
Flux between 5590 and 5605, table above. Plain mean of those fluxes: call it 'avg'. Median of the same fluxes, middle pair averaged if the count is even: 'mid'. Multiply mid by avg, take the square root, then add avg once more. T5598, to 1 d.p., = 18.8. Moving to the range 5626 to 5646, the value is 18.8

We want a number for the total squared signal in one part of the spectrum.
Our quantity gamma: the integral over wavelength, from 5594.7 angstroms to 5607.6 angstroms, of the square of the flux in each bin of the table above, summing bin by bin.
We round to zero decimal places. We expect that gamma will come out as 1178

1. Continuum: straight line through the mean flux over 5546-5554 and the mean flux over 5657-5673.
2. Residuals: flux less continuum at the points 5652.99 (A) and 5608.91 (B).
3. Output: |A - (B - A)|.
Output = 1.8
